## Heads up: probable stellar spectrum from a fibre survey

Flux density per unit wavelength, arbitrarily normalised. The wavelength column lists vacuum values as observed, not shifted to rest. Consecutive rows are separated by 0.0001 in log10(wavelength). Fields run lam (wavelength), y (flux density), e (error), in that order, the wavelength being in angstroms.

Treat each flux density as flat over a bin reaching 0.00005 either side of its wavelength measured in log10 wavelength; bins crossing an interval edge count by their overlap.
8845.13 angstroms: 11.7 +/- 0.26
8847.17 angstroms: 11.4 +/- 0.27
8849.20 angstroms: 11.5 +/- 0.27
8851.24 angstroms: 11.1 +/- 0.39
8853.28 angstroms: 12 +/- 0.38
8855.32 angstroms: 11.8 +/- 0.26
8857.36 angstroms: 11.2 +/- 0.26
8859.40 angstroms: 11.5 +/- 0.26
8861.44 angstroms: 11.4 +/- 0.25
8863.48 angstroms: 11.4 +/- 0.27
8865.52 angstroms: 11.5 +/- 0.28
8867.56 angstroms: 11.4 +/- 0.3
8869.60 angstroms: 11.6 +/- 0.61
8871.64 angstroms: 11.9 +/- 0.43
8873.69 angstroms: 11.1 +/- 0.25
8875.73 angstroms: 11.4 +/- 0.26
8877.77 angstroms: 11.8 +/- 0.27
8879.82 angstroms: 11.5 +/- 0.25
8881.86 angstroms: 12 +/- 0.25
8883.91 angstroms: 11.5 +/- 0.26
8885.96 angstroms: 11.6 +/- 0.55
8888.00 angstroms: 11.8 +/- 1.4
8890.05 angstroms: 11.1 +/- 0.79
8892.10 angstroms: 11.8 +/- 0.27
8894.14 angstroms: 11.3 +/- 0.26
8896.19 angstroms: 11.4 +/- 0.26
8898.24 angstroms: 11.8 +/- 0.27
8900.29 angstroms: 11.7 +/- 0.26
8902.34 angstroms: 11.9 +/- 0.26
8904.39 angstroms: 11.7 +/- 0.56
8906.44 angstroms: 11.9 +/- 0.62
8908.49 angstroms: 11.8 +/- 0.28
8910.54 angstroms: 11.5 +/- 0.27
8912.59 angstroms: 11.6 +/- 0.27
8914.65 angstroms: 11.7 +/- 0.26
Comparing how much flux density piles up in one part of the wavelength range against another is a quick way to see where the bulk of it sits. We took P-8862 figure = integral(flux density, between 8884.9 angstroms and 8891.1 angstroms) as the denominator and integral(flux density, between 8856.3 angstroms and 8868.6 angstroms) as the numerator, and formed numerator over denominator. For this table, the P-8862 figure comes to 2.0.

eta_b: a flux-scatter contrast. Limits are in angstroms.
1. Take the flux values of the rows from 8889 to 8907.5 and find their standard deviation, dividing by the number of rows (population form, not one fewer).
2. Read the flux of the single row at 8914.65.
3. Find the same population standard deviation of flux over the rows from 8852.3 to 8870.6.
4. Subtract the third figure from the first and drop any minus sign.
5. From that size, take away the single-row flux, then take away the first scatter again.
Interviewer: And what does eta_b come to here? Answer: -11.9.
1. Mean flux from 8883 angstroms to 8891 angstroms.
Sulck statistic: 11.5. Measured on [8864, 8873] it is 11.6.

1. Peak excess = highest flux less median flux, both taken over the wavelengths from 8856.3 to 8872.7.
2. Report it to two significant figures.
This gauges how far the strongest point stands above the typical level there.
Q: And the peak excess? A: 0.45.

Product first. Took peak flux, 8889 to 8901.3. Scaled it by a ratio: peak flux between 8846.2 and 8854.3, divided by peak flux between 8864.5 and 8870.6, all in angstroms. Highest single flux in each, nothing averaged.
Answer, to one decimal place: 12.2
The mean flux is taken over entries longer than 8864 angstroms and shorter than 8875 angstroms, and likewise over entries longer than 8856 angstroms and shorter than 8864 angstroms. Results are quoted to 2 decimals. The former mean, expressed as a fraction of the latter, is 1.01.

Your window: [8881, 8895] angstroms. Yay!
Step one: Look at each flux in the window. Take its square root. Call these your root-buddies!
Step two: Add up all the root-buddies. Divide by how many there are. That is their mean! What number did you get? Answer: 3.40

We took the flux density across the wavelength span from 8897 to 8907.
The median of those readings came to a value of 11.8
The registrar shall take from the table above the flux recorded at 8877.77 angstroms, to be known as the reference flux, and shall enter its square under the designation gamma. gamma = 139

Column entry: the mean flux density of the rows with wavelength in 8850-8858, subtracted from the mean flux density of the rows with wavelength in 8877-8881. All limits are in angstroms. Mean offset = 0.12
